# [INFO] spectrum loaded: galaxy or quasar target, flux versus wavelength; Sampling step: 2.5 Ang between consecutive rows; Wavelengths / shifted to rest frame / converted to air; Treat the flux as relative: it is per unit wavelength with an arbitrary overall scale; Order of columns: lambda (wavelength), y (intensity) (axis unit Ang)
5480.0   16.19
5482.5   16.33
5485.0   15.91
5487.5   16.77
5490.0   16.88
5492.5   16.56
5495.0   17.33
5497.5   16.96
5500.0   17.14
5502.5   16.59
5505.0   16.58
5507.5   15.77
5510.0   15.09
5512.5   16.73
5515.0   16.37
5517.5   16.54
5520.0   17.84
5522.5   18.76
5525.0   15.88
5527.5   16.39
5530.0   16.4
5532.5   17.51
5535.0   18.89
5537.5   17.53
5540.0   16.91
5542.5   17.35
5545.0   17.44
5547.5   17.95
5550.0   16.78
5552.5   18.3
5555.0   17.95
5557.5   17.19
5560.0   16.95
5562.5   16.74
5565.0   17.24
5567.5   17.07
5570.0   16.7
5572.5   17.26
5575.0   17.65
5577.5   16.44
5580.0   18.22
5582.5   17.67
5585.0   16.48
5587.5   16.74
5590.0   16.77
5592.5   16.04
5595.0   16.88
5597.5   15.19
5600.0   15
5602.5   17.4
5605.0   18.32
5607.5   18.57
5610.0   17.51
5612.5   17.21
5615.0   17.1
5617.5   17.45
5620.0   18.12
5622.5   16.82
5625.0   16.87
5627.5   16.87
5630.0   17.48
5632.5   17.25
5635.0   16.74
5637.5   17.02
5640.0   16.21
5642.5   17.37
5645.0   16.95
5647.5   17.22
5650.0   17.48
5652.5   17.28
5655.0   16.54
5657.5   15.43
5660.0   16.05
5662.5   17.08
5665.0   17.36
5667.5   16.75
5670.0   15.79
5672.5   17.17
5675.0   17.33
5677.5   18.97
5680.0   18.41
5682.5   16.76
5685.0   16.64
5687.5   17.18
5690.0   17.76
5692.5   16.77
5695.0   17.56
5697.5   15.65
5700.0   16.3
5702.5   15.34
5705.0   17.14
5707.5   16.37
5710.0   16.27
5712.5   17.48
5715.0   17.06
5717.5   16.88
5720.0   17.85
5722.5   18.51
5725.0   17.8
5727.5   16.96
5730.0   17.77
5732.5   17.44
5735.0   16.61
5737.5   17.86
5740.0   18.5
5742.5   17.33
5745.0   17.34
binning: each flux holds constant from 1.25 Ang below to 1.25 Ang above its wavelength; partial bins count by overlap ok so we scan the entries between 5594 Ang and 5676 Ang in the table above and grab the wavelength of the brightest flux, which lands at 5607.5 Ang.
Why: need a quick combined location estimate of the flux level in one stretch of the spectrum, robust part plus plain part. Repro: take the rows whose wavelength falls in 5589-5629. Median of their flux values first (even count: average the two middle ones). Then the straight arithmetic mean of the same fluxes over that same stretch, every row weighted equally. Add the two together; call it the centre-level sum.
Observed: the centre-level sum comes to 34.0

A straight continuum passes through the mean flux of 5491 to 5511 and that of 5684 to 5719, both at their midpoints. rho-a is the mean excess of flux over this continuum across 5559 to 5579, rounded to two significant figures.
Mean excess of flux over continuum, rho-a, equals 0.42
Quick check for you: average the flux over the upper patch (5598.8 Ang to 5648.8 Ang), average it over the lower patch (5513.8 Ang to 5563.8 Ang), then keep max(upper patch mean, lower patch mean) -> 17.28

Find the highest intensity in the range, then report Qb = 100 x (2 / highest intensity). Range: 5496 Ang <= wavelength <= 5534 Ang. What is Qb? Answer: 10.7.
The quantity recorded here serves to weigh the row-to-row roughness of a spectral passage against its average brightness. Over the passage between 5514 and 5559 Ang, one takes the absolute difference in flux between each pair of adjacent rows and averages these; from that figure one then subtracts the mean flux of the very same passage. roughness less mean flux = -16.4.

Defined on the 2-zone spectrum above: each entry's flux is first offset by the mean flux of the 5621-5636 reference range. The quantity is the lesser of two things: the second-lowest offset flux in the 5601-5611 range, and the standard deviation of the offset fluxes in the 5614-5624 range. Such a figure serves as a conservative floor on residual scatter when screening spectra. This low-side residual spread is 0.5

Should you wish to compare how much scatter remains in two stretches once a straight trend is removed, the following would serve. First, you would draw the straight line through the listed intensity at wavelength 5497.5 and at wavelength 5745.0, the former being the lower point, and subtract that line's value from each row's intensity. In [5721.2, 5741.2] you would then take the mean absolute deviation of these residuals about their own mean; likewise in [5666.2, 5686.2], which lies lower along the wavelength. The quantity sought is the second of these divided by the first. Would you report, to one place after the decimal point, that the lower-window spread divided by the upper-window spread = 1.5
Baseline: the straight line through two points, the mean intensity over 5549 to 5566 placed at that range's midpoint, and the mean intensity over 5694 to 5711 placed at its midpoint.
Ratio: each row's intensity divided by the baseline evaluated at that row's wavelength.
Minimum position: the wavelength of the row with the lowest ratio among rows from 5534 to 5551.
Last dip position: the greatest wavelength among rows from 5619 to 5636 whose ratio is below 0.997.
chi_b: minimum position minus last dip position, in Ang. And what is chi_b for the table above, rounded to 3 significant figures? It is -85.0 Ang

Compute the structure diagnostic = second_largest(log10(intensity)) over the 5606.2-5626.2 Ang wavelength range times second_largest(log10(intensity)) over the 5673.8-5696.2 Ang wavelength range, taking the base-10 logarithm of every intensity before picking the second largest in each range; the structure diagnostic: 1.59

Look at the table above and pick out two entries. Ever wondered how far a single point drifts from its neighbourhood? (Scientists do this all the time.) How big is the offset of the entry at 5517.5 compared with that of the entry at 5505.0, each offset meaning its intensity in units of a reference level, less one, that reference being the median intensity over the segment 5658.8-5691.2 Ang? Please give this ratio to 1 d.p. 1.1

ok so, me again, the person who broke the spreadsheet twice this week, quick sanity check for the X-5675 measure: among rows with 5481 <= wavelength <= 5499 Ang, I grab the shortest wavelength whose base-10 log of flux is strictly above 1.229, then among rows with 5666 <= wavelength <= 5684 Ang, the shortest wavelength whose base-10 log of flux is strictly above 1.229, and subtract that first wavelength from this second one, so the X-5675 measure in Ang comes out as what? 177.5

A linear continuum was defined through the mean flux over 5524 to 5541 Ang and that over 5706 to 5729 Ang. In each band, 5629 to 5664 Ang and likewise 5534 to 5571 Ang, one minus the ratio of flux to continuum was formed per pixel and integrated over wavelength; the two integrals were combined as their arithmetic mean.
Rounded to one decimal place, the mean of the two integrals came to 0.0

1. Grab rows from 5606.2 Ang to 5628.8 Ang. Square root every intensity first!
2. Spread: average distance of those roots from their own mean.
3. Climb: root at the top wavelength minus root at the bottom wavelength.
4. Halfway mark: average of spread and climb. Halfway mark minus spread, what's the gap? -0.13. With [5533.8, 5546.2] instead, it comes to -0.11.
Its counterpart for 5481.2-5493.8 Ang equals 0.00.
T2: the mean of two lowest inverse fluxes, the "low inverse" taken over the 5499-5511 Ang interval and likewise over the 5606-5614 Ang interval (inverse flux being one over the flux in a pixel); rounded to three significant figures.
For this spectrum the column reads 0.0561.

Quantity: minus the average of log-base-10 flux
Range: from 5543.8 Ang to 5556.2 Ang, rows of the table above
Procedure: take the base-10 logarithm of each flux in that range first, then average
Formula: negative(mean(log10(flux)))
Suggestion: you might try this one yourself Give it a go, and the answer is -1.247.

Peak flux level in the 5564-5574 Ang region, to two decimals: 17.26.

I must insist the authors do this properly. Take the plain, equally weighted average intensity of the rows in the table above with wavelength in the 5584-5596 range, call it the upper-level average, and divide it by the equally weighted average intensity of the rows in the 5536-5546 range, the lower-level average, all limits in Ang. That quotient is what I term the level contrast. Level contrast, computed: 0.96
